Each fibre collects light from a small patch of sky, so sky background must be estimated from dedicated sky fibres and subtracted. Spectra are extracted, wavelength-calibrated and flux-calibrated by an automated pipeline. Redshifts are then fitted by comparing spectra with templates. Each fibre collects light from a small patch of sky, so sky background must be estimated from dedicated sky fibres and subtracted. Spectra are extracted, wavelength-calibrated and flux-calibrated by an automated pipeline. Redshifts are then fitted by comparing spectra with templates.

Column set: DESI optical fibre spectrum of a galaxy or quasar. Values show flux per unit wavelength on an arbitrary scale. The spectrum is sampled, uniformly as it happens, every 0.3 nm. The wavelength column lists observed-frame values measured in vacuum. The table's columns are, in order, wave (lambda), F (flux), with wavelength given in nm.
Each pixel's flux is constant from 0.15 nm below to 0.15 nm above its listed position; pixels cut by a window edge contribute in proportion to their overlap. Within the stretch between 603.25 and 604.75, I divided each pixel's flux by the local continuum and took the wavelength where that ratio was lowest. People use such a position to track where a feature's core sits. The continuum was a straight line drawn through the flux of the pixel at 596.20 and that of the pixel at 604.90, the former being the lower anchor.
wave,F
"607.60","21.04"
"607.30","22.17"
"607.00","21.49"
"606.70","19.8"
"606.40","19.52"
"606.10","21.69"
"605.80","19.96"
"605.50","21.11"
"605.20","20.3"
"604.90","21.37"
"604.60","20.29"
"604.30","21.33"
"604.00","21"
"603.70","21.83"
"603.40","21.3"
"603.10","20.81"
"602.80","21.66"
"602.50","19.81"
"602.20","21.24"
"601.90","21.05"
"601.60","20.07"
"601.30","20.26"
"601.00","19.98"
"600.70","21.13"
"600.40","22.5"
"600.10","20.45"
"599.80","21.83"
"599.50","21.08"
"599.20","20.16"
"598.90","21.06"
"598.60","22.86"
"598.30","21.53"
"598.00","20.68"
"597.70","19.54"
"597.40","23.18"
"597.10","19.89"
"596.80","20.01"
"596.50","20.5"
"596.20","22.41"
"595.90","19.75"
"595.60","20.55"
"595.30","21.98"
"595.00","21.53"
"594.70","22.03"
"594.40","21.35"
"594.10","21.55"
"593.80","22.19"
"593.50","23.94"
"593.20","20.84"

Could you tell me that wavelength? 604.60 nm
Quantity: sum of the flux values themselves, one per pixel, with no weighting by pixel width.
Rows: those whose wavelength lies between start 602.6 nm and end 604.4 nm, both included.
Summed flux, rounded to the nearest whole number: 128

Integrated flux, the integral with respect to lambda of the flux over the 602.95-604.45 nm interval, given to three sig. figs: 31.9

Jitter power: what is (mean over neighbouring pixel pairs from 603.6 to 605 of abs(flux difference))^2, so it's 0.7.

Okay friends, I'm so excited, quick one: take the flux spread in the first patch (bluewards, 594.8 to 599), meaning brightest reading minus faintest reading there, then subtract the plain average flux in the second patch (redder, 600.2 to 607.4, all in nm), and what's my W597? -17.3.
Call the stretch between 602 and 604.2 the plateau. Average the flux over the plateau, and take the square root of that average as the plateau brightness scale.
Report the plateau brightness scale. 4.59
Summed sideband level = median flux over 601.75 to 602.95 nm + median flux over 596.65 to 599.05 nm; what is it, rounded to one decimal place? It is 42.0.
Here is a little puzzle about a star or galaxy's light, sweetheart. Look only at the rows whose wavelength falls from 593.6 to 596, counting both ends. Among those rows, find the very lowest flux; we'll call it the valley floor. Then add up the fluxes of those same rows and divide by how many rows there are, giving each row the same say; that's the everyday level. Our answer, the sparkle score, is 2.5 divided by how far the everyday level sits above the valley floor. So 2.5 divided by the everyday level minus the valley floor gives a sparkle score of 1.5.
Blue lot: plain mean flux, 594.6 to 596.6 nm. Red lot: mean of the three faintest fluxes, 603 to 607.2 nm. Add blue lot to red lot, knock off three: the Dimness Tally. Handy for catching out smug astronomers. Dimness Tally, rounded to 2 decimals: 38.01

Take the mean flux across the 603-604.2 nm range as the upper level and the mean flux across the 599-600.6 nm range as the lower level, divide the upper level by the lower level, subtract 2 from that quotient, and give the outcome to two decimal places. -1.00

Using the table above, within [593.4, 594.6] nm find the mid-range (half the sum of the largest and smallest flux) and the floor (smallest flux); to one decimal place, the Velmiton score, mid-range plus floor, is 44.0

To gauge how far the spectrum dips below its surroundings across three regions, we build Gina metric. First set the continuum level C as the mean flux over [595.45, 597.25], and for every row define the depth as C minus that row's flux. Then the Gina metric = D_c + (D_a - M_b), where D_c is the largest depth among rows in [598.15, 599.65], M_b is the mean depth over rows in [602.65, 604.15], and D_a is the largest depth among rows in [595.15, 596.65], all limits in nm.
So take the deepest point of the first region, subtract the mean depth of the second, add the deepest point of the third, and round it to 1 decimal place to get 1.9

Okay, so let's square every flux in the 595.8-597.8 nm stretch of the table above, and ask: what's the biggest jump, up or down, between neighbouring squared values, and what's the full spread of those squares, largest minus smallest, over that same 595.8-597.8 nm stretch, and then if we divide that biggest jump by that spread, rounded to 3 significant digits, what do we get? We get 1.00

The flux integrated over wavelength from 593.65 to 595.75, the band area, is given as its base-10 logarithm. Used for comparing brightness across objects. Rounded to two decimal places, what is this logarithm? 1.66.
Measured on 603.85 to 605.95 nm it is 1.64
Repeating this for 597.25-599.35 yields 1.65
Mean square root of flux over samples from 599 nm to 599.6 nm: 4.54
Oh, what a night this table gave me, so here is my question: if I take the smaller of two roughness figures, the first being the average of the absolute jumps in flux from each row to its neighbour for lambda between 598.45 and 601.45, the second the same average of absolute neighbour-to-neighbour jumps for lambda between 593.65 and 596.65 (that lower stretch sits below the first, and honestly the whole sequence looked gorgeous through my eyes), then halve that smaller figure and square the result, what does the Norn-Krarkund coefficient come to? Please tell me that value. 0.265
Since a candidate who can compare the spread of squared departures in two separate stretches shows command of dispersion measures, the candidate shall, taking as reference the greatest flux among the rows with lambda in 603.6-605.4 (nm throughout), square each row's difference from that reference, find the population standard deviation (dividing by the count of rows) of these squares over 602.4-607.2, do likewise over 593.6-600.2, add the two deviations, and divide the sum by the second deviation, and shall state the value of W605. 2.1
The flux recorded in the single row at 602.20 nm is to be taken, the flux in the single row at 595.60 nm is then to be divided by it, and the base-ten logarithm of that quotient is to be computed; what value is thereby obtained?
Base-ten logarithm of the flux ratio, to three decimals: -0.014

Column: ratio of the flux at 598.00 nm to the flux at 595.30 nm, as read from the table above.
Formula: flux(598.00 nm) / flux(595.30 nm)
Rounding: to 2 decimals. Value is 0.94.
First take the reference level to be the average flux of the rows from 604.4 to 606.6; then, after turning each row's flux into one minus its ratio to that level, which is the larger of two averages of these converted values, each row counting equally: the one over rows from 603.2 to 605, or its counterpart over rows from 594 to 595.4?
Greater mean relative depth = -0.028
